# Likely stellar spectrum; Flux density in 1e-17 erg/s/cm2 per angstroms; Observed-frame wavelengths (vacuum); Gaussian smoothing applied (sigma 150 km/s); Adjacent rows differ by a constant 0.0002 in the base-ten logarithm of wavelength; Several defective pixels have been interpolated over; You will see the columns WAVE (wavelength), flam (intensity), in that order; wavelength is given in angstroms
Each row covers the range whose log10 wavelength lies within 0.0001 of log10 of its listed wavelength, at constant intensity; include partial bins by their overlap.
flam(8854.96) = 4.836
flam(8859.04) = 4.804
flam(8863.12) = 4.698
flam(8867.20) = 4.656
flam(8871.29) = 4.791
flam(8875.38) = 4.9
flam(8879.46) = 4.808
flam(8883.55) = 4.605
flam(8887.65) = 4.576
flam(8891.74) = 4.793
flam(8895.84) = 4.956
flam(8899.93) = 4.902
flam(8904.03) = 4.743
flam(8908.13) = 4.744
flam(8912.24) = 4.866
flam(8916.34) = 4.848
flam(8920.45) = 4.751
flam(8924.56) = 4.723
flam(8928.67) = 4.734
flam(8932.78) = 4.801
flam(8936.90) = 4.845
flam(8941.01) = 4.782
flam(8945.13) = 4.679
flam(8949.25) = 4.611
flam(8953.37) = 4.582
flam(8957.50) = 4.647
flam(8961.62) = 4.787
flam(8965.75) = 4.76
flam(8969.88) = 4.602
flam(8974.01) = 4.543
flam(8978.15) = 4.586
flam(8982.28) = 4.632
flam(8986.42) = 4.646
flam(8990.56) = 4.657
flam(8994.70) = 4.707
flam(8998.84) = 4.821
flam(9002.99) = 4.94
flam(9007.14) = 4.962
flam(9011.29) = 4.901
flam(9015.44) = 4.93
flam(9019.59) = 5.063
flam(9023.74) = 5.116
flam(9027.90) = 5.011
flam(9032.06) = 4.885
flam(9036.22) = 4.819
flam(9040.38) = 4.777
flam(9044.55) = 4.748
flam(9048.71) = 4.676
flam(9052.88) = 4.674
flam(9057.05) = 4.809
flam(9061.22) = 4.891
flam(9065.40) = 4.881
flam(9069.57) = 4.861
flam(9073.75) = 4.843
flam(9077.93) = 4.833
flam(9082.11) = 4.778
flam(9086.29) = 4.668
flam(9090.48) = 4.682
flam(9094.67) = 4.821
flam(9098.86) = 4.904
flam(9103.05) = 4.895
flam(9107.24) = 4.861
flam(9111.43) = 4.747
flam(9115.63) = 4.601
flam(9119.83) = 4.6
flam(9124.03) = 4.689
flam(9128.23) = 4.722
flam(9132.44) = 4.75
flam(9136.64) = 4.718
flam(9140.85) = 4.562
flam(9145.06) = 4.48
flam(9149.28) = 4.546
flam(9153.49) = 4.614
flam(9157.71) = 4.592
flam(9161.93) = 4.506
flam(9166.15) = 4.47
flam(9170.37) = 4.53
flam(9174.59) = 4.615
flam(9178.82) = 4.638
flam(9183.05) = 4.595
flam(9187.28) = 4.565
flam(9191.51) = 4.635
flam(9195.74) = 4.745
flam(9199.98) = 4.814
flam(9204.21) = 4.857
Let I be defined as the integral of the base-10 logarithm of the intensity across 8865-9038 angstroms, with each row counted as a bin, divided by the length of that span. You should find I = 0.679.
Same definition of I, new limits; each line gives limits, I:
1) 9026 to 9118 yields 0.681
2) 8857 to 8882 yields 0.679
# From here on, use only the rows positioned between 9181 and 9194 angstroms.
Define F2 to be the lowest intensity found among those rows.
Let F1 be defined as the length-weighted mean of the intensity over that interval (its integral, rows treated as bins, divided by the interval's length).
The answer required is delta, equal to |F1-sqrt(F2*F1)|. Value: 0.020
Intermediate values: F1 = 4.60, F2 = 4.565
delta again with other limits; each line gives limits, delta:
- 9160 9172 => 0.016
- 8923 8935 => 0.016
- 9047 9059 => 0.023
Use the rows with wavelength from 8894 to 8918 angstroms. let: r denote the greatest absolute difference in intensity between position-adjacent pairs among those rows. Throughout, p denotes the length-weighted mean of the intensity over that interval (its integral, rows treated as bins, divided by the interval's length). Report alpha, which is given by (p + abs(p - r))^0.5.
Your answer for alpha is 3.09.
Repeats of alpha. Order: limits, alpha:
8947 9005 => 3.03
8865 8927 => 3.06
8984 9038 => 3.10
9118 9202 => 3.01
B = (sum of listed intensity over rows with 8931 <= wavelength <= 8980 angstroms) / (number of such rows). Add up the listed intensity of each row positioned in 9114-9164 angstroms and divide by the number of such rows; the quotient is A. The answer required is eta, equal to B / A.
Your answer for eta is 1.02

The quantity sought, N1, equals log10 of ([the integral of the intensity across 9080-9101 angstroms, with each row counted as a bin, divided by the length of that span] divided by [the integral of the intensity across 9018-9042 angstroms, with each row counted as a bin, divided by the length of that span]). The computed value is -0.016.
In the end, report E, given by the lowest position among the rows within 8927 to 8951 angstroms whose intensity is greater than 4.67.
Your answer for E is 8928.67 angstroms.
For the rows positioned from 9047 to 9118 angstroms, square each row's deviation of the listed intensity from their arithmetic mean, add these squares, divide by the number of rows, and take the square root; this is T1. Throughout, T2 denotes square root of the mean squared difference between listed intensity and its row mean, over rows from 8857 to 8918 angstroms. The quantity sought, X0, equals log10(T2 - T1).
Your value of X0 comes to -1.9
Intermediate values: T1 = 0.094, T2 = 0.107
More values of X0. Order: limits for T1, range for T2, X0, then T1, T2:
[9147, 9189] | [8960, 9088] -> -1.1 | 0.051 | 0.139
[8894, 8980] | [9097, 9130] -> -2.3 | 0.110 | 0.115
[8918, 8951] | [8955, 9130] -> -1.2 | 0.068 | 0.134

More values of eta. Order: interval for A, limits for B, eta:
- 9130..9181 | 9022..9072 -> 1.06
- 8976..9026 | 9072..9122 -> 0.99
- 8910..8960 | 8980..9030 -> 1.03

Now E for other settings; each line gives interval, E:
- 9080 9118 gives 9082.11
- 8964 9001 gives 8965.75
